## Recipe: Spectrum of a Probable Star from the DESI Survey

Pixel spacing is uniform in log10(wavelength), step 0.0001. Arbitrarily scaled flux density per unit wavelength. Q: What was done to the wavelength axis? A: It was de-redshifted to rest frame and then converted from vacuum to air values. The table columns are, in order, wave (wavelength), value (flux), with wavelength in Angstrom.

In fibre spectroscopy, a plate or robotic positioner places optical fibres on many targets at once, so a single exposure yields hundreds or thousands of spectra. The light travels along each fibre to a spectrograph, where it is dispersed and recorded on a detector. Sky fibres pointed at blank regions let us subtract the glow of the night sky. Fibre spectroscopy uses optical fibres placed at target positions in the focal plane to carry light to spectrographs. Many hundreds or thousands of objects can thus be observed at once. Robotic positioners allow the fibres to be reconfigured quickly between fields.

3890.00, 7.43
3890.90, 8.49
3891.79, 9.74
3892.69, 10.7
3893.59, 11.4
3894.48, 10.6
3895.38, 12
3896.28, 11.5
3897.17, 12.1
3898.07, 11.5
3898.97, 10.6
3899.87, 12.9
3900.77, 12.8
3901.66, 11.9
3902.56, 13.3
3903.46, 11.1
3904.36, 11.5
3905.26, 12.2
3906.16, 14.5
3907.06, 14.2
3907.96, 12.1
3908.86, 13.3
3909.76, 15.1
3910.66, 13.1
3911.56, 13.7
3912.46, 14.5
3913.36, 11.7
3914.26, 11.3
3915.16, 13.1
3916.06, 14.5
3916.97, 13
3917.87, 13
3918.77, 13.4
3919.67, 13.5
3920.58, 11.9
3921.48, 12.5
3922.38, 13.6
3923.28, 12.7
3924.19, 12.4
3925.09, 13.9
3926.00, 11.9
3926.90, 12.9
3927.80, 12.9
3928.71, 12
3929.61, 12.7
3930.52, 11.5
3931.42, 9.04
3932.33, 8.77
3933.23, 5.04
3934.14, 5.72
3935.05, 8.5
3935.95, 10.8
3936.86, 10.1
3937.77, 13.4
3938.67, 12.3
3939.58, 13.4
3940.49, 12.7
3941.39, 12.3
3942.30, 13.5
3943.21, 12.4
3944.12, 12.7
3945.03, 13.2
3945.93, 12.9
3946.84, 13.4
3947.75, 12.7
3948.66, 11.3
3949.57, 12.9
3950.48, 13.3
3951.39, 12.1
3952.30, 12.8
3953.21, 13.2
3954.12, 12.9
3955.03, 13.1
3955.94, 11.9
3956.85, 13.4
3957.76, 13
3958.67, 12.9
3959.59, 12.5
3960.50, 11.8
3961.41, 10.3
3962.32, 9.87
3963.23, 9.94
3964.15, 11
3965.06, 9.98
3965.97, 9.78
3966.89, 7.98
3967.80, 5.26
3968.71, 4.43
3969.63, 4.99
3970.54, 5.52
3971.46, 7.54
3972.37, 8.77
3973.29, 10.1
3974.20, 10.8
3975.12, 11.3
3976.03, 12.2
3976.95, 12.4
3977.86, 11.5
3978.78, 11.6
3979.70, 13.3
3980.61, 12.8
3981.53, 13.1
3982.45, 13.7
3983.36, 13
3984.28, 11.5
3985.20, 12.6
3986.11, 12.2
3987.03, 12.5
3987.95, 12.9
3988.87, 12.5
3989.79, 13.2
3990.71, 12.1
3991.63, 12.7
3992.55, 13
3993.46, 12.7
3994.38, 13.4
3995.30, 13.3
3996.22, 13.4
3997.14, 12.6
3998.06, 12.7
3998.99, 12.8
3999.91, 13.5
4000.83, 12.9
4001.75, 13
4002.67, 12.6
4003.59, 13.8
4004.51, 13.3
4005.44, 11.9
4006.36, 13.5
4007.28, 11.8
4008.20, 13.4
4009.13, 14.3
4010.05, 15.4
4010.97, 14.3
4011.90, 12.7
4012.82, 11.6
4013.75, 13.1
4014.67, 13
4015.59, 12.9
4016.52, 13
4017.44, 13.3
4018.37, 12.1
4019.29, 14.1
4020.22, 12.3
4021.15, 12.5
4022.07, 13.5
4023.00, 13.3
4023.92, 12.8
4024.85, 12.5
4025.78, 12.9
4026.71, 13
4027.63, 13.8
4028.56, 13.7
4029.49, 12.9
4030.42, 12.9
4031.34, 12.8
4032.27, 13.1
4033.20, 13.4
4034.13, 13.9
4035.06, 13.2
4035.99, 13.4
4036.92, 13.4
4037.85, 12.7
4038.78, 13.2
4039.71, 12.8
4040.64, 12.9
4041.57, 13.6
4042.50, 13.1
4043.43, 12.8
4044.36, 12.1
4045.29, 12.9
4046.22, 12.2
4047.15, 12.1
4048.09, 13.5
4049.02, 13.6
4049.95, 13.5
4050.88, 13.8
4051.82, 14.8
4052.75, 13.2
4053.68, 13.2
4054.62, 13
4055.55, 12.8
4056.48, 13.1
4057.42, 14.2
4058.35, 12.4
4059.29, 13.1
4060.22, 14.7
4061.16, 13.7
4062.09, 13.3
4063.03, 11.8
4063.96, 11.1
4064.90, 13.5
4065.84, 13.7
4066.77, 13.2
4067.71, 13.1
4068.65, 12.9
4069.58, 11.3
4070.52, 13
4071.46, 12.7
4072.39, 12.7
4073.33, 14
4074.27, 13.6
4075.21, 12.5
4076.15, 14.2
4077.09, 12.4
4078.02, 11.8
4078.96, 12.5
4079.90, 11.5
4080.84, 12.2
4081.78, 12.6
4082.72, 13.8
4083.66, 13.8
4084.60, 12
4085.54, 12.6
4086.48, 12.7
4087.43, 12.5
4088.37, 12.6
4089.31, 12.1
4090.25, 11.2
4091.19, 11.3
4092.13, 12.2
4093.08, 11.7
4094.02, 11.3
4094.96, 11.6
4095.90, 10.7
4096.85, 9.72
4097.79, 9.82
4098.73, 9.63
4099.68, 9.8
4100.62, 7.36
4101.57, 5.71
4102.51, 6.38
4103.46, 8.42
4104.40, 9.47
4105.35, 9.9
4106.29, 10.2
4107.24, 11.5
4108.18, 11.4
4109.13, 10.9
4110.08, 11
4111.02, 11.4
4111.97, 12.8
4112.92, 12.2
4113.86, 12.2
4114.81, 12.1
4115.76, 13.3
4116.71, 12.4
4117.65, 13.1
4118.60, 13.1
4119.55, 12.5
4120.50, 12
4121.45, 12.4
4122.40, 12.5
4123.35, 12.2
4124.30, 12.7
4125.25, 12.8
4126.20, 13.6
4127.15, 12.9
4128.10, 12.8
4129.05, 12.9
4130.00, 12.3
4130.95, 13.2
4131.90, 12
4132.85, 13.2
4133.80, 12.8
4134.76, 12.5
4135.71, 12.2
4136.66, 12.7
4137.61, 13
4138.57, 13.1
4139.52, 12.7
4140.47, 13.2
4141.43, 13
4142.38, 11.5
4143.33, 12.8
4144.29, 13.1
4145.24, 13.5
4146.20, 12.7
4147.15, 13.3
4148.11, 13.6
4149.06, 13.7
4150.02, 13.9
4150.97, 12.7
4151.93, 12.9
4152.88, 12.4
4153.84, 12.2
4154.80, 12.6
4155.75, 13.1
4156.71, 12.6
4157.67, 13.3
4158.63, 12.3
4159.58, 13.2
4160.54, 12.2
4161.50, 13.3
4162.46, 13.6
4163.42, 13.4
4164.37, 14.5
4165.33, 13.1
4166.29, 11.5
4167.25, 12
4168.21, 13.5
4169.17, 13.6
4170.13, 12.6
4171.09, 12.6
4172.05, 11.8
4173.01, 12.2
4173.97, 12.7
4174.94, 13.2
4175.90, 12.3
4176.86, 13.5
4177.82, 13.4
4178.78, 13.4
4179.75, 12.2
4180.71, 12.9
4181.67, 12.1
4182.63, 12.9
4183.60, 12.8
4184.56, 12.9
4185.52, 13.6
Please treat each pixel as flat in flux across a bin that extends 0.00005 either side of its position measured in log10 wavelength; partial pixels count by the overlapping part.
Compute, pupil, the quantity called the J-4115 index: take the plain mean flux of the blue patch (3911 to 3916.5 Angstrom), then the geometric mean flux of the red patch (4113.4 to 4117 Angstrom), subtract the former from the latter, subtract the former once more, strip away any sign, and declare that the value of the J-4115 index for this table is 14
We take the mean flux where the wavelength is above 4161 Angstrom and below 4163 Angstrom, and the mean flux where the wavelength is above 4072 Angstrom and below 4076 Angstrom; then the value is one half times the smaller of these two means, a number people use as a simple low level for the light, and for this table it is 6.6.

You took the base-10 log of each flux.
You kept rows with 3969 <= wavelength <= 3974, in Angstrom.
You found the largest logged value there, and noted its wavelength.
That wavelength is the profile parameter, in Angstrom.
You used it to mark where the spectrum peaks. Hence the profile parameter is 3973.29 Angstrom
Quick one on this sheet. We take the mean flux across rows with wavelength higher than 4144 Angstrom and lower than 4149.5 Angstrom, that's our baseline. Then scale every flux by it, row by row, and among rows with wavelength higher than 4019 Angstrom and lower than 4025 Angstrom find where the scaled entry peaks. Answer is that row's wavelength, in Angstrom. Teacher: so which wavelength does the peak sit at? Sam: 4019.29 Angstrom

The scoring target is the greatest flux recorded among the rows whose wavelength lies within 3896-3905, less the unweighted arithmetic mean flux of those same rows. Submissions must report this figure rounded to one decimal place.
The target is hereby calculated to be 1.4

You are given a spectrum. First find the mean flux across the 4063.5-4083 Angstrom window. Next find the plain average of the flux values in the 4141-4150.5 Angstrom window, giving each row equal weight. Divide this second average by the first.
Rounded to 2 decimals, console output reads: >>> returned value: 1.03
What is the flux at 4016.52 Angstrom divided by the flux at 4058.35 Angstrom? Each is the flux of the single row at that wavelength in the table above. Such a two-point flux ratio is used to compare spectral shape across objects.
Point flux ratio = 1.05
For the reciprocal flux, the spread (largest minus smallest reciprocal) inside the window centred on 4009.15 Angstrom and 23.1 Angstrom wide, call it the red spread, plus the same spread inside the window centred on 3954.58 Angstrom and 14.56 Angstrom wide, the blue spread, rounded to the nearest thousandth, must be 0.044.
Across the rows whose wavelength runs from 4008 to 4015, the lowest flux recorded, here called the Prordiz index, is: 11.6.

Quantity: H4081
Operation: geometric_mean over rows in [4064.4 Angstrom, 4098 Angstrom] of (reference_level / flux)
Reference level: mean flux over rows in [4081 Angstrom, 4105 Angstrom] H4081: 0.88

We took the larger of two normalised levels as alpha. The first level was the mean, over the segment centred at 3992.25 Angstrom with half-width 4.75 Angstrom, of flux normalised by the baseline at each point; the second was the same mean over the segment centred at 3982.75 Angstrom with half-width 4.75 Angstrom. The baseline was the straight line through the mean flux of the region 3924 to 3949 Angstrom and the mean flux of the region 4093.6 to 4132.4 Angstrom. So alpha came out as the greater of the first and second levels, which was 1.123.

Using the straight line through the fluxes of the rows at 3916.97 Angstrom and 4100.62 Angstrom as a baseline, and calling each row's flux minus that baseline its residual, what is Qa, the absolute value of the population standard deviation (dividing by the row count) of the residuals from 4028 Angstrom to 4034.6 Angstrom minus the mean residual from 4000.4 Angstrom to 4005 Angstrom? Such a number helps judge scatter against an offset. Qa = 2.3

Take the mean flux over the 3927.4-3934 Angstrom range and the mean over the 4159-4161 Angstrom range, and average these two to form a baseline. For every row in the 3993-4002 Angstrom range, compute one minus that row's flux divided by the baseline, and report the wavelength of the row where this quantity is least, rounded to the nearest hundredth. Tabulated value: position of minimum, 3999.91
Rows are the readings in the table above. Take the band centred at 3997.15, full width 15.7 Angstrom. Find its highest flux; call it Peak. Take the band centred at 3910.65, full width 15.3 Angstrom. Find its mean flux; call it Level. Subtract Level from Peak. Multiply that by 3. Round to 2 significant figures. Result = 2.2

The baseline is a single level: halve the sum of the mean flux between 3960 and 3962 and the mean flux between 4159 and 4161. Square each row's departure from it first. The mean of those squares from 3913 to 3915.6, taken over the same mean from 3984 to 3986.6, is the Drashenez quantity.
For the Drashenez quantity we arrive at 2.4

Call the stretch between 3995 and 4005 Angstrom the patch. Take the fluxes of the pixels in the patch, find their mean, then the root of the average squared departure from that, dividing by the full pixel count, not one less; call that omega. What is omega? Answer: 0.38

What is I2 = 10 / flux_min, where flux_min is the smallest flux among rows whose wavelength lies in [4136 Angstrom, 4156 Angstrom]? 0.87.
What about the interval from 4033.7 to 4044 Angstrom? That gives 0.79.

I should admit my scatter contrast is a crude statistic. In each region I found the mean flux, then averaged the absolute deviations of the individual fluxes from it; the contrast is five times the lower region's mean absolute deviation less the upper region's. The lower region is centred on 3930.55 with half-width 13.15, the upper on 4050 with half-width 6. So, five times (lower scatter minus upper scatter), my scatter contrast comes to 5.4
